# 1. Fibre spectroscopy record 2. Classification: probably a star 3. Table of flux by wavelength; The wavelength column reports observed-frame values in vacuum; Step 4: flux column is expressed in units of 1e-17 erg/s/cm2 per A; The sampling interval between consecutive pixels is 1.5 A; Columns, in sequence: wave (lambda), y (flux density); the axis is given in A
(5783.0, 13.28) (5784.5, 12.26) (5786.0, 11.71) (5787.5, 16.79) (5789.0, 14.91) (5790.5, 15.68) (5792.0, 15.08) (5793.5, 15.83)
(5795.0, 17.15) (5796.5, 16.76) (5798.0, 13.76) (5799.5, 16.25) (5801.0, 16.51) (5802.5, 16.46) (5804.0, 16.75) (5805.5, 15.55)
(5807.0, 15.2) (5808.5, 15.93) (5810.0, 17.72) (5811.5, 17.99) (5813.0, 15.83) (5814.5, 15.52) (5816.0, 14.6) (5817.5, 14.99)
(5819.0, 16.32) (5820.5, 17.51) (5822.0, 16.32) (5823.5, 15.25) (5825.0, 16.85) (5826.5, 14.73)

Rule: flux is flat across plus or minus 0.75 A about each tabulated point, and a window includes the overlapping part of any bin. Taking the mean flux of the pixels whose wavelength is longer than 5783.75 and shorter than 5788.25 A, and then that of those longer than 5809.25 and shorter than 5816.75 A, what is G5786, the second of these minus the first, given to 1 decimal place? 2.7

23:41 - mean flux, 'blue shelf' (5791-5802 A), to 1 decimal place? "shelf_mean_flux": 15.9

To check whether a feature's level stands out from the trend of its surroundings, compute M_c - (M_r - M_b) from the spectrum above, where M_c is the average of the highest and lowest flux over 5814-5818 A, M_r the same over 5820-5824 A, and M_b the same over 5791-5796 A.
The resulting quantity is 14.8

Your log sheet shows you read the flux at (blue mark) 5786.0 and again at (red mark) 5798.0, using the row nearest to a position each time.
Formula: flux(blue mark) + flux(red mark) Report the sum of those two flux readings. 25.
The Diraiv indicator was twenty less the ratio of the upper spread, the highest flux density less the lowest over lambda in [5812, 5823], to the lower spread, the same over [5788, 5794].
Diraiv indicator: 16.8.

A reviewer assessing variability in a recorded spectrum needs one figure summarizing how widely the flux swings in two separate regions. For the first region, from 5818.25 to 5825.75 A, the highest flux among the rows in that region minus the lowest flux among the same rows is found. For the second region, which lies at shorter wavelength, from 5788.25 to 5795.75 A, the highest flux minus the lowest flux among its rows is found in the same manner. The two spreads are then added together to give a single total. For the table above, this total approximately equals 4.5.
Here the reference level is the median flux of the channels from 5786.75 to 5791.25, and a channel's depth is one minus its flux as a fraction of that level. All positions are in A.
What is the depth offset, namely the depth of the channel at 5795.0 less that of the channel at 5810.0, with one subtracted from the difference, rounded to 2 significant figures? -0.96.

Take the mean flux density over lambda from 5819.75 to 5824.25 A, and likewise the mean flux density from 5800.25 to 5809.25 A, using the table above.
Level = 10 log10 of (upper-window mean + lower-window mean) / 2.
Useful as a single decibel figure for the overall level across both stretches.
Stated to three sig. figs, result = 12.1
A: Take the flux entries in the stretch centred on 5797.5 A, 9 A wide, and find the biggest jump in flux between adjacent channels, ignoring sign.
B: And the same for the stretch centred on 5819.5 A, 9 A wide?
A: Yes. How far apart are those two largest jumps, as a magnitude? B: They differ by 1.7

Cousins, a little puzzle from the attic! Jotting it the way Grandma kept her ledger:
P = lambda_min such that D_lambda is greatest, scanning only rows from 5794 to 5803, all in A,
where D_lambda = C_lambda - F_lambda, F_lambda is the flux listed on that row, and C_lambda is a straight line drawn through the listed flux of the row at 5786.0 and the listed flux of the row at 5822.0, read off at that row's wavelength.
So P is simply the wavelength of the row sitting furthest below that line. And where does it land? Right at 5798.0 A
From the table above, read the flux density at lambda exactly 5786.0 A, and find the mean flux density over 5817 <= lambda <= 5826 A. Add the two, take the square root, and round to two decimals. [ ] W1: 5.28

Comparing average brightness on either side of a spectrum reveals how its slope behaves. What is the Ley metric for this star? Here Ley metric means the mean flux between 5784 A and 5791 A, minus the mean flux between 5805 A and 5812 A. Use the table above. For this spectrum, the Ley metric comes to -2.2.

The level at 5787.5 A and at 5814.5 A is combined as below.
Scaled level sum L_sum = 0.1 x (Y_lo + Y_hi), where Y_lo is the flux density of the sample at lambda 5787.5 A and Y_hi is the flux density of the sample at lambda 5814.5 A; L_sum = 3.23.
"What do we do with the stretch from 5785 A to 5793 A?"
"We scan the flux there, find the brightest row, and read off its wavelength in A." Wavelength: 5787.5 A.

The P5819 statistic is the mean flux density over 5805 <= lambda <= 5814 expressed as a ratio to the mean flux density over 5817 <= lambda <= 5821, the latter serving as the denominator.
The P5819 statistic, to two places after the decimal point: 1.01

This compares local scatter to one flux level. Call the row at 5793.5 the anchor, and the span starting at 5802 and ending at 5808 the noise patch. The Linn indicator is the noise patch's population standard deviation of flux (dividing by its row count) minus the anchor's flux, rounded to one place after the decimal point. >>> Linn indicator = -15.2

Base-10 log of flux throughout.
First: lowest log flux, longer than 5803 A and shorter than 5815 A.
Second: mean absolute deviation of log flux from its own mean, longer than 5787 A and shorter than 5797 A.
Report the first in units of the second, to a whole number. 59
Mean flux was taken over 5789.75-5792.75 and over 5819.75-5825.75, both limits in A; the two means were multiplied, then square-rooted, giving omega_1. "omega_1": 15.9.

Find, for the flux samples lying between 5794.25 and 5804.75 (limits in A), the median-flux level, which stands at 16.5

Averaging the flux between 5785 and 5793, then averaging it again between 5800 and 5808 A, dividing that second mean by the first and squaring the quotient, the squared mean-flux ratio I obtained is 1.18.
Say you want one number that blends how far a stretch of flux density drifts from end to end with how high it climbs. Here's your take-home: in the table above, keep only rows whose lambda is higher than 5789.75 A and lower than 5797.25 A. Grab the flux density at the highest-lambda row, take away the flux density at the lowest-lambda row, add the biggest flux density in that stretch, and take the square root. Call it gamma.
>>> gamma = 4.27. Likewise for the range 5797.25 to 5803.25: 4.38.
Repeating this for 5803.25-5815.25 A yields 4.09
